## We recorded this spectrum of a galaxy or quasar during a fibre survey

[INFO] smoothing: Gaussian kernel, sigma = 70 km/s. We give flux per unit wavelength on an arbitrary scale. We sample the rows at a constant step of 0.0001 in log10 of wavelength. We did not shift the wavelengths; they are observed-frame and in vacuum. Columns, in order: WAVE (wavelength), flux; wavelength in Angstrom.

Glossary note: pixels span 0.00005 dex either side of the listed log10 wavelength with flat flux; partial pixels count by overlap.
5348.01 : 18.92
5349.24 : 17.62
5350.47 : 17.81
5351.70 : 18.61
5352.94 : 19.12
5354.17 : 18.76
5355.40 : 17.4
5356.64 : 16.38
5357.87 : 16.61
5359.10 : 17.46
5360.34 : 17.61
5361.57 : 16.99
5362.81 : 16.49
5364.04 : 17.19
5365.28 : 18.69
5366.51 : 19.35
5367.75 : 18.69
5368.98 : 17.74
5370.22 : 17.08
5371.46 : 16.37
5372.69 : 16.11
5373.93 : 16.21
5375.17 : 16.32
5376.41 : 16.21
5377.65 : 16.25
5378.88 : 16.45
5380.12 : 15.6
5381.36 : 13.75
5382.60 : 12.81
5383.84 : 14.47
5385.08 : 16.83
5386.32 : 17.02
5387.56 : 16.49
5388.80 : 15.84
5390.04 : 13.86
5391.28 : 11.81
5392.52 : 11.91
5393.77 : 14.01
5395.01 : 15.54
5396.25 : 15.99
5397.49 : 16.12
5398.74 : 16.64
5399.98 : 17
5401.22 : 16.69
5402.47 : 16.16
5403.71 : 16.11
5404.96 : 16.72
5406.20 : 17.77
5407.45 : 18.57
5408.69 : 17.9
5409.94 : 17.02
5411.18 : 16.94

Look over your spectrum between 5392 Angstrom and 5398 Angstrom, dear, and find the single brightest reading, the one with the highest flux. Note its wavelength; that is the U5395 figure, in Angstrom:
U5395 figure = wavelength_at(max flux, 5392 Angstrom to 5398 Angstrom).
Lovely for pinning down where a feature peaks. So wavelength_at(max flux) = 5397.49 Angstrom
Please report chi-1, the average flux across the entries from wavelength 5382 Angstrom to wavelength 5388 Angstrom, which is 15.5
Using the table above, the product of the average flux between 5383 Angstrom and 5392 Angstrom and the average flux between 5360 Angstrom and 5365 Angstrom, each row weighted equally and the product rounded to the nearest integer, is 259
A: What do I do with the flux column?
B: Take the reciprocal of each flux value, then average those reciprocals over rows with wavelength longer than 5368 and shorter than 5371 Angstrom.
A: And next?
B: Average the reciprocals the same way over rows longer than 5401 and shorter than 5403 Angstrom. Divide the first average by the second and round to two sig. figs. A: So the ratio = 0.94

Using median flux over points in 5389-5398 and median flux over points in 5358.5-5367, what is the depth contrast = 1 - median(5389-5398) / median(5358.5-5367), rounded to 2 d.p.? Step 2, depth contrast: 0.20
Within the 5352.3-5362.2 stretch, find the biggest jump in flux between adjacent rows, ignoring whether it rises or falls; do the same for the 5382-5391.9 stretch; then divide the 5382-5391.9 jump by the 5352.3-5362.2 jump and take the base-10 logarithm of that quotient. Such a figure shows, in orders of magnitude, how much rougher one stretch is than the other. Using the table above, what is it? 0.24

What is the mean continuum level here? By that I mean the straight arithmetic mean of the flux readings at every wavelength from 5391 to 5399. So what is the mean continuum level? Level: 14.6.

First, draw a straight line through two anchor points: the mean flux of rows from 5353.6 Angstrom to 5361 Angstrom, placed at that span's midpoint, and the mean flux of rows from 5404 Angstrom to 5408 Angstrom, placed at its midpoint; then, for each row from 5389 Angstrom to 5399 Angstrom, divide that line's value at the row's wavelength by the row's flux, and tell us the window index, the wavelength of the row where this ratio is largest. 5391.28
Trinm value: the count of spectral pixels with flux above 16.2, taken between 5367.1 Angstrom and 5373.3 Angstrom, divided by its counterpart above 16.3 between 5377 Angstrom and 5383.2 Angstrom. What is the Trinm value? 4.0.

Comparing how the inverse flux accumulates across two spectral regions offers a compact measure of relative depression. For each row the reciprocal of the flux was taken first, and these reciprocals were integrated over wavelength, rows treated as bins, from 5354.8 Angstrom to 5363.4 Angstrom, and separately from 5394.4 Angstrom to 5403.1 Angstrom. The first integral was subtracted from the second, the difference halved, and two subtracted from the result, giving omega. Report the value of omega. -1.99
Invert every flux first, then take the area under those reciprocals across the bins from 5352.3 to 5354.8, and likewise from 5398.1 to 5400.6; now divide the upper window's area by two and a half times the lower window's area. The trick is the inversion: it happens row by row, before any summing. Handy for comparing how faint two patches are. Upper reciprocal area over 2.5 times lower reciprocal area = 0.45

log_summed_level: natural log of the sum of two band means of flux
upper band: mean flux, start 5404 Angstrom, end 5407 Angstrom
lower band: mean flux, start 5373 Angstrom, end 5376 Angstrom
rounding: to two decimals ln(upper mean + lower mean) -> 3.51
